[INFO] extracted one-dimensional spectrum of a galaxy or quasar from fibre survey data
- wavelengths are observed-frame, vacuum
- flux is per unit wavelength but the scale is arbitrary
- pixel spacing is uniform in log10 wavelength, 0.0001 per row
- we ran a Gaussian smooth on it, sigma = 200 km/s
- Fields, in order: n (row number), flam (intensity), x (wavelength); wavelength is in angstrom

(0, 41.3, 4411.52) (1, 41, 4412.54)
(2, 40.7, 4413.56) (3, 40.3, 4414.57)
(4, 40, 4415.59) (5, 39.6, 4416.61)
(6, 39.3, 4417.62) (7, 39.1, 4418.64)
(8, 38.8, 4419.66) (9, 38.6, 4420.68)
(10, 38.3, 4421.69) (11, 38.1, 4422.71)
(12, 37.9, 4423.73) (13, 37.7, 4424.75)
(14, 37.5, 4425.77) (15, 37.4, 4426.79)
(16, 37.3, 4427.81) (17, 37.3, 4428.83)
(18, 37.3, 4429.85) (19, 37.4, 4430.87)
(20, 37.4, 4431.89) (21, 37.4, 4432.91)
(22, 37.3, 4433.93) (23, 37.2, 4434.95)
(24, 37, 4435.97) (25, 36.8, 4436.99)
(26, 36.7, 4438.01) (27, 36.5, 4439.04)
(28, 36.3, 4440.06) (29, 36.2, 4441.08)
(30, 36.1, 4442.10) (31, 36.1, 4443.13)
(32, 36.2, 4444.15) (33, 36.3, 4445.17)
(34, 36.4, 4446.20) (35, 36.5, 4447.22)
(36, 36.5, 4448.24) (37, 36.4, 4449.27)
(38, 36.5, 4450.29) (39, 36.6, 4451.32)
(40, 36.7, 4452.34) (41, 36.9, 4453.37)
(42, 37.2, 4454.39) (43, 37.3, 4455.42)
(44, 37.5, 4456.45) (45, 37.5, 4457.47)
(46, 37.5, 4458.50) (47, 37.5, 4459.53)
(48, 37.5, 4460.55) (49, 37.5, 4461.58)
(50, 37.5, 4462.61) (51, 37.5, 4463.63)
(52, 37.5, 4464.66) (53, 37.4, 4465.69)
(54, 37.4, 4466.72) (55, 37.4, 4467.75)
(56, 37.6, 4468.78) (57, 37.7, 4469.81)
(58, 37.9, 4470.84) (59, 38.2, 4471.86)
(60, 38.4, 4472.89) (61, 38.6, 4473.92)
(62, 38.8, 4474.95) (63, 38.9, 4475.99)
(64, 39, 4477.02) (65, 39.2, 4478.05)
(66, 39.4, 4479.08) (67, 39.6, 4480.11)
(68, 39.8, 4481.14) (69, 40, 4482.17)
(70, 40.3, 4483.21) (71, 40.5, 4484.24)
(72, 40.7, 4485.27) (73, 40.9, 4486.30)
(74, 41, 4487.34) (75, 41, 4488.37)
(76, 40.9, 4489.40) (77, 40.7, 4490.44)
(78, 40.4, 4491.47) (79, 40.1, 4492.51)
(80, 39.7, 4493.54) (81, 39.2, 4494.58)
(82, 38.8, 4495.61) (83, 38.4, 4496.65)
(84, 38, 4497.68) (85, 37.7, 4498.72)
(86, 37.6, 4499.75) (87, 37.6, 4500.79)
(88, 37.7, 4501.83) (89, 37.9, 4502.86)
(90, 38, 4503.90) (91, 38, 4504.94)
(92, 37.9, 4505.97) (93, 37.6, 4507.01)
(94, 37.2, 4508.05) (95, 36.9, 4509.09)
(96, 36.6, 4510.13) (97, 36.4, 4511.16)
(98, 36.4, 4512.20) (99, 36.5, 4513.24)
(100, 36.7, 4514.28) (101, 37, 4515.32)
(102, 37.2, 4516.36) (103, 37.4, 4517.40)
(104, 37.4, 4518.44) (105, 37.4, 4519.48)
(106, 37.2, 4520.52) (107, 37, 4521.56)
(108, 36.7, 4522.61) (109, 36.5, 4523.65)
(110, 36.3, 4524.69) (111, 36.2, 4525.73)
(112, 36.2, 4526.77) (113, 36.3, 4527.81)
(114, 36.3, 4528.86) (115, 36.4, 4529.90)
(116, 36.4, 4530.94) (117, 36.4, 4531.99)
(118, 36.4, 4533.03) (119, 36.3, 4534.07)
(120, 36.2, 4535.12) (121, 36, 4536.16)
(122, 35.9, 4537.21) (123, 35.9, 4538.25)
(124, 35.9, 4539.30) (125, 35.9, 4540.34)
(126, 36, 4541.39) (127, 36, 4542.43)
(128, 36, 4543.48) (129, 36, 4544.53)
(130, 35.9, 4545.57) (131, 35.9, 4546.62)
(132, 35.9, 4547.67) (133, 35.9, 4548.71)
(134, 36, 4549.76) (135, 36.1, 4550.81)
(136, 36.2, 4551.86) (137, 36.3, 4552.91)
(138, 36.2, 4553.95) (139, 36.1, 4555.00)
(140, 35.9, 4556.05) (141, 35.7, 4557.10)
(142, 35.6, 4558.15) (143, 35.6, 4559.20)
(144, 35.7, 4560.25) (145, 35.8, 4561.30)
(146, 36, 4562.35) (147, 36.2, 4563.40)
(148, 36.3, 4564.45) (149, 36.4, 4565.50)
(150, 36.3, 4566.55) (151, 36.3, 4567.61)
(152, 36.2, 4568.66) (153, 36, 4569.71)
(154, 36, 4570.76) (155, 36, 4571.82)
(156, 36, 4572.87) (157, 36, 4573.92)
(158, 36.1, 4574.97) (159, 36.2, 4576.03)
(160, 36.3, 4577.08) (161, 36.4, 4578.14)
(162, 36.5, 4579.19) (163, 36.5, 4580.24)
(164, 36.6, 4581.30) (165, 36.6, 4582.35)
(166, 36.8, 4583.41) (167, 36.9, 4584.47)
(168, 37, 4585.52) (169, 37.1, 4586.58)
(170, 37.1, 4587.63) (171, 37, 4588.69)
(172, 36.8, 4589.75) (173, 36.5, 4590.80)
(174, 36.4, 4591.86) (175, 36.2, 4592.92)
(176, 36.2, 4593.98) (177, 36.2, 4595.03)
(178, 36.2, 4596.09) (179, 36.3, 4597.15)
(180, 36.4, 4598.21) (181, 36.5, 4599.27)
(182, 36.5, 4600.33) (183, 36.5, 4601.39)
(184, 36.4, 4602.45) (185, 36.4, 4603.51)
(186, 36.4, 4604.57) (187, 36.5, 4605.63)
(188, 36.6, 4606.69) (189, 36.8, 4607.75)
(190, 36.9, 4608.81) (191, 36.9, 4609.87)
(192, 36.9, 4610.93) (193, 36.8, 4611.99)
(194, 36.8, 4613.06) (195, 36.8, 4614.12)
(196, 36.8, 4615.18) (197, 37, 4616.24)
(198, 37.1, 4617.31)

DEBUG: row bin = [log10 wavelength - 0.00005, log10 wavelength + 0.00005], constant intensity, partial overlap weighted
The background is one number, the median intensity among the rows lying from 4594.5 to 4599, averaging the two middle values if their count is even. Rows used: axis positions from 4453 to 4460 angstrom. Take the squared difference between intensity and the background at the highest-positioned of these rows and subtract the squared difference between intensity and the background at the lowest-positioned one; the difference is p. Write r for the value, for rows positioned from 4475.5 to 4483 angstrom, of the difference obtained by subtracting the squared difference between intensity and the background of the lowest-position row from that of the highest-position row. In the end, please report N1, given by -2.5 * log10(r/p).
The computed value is -2.0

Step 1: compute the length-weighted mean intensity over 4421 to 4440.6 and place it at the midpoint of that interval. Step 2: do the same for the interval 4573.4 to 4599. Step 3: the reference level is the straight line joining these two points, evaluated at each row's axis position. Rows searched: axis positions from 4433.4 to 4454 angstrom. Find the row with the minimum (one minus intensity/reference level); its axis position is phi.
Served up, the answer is 4433.93 angstrom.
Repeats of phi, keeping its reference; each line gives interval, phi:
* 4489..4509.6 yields 4489.40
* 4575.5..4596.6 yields 4587.63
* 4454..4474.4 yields 4473.92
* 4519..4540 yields 4519.48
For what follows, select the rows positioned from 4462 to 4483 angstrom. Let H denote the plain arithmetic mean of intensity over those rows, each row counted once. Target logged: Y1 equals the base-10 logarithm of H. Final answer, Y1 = 1.58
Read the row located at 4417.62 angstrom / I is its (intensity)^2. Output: 1544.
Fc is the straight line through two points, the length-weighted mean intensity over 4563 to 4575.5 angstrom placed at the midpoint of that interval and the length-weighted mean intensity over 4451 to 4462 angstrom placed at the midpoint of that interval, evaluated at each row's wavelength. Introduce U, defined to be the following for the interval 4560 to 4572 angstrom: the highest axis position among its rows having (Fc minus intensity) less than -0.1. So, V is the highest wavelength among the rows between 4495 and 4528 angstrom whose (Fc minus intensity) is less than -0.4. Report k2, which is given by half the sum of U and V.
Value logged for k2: 4544.1 angstrom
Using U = 4567.61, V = 4520.52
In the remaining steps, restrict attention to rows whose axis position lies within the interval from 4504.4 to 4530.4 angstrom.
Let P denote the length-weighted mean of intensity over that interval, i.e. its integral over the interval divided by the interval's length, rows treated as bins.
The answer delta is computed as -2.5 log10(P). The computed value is -3.92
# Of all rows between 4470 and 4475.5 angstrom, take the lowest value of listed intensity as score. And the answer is 37.9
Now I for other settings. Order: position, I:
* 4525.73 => 1310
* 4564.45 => 1318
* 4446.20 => 1325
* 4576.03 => 1310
